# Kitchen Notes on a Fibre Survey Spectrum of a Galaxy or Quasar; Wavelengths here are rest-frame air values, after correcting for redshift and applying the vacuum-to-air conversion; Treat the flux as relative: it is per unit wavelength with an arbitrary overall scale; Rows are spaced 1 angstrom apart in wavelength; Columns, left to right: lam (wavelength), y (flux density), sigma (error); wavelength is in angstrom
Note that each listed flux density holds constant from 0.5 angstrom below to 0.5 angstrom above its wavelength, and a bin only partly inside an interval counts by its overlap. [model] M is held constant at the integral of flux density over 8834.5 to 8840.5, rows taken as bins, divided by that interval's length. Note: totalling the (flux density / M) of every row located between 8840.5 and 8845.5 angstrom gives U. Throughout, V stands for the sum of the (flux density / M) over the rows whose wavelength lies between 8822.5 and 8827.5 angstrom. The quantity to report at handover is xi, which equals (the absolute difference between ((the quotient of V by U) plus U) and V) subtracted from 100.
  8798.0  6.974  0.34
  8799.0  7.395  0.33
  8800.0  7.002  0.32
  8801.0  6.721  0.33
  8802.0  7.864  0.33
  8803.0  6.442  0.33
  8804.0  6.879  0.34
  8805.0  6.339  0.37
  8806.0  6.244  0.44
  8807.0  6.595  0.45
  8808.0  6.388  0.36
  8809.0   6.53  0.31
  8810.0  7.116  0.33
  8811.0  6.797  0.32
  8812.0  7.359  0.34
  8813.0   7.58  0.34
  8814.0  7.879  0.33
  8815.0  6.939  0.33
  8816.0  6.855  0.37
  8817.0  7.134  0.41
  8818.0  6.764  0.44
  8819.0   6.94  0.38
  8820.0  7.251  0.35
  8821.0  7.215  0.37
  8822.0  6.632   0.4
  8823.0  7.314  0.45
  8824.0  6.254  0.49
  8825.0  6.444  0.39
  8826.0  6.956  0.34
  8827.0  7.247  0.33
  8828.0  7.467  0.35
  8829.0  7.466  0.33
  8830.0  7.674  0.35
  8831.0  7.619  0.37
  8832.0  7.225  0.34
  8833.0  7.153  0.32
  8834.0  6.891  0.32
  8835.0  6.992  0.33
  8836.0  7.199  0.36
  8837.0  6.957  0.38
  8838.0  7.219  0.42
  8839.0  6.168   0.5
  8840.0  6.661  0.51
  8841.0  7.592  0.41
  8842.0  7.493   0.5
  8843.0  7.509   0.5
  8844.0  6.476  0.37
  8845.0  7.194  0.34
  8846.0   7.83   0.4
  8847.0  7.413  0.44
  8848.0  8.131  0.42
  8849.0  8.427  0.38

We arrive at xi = 98.8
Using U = 5.28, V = 5.0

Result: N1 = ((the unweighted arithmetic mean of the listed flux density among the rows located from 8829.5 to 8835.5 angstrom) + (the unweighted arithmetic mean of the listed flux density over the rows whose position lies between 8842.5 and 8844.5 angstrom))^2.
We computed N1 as 203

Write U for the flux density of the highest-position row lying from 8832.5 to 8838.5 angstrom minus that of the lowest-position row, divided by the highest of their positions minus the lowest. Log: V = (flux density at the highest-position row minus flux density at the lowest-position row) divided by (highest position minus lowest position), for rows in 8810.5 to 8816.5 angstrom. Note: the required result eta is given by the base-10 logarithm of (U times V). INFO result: -3.8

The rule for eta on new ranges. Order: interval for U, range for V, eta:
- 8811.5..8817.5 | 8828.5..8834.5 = -2.3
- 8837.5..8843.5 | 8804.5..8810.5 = -2.0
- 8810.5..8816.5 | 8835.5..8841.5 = -3.0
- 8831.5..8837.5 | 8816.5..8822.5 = -2.3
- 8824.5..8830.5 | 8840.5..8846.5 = -1.9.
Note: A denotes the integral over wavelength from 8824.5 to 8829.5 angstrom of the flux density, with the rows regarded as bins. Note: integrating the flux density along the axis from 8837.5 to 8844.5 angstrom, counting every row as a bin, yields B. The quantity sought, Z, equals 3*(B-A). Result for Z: 41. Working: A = 36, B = 49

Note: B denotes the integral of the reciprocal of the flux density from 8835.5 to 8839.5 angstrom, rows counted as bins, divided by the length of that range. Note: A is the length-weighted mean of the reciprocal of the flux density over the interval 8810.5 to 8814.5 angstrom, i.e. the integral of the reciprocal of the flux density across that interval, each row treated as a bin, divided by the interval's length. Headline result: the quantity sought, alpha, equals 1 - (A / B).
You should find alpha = 0.071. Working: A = 0.135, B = 0.146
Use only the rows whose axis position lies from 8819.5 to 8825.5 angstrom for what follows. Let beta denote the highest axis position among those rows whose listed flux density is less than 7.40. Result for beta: 8825.0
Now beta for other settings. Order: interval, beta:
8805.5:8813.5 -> 8812.0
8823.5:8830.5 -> 8827.0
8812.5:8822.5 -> 8822.0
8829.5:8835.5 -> 8835.0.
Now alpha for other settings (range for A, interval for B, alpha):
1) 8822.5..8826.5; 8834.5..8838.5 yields -0.056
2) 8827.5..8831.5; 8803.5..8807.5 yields 0.139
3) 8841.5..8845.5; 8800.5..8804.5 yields 0.029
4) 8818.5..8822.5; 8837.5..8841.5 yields 0.019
